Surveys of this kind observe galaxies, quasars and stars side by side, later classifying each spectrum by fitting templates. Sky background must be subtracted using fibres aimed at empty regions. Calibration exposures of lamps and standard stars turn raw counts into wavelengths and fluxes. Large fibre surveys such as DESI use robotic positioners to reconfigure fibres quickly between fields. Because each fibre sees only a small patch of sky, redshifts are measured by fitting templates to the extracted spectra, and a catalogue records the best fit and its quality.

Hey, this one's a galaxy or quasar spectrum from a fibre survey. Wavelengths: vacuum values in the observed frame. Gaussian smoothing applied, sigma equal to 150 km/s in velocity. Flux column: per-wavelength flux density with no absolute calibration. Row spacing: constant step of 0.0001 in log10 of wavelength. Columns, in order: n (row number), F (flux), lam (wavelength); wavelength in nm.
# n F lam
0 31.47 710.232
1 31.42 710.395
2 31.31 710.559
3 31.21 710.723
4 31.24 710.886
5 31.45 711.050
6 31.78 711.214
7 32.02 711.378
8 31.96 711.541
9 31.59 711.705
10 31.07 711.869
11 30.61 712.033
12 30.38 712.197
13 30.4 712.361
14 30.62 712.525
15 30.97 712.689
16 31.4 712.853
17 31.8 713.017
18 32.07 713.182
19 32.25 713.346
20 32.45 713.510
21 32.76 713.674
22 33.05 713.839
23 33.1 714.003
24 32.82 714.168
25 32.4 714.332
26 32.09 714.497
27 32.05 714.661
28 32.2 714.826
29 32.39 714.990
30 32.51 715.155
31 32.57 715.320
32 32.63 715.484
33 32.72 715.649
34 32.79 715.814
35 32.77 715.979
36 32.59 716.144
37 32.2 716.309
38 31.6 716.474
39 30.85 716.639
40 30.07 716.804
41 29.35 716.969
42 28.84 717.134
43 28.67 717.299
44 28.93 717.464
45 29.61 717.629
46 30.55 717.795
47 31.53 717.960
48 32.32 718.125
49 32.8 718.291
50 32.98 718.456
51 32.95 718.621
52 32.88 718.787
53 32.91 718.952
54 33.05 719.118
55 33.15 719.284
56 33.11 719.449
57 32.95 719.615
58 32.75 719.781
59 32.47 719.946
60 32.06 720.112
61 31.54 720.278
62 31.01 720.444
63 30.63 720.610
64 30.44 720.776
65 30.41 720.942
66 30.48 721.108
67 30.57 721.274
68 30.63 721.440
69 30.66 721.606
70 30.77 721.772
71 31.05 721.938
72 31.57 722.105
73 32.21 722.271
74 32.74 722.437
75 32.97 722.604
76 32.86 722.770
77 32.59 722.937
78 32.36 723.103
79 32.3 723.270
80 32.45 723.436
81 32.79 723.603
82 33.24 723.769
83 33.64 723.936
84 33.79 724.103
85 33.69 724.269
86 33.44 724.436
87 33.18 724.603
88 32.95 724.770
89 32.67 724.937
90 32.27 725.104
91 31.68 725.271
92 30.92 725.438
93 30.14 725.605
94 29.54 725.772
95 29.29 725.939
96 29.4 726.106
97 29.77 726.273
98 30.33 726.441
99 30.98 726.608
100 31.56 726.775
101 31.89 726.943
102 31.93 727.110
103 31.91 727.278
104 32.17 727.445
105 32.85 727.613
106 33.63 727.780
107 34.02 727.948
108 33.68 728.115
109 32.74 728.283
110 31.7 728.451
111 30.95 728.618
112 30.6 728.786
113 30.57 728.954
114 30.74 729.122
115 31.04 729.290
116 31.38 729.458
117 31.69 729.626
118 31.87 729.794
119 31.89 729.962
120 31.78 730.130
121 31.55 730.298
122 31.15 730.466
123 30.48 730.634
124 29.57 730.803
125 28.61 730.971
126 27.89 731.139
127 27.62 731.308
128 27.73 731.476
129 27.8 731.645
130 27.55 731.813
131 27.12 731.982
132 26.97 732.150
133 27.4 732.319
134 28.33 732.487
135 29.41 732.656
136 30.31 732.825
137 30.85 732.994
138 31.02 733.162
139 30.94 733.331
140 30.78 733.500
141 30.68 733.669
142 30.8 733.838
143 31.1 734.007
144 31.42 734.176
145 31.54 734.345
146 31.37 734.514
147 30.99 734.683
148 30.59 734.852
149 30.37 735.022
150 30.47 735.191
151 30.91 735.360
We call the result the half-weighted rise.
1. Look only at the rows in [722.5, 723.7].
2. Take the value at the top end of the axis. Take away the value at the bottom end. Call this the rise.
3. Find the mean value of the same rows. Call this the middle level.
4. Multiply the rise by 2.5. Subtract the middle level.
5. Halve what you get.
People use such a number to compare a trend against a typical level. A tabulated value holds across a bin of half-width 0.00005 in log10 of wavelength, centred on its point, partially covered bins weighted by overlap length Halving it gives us -16.5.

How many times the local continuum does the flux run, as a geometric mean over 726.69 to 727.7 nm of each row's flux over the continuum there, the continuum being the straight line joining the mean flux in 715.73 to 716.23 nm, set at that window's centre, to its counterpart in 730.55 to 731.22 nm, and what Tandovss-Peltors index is 1.07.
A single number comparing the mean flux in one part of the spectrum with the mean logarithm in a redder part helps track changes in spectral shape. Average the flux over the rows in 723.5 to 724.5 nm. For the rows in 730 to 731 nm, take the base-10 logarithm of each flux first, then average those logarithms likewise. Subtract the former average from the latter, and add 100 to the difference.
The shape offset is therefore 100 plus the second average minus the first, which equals 68.1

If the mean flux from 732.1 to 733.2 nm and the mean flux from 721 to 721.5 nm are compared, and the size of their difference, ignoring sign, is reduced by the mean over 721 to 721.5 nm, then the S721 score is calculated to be -29.2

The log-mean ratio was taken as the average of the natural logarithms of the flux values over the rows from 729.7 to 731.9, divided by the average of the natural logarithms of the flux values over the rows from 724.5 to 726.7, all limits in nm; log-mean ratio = 0.99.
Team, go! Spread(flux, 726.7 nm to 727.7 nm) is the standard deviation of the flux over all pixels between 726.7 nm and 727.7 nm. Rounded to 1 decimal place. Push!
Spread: 0.4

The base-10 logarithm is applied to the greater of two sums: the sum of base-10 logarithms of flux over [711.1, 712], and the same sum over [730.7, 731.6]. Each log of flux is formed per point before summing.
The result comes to 0.875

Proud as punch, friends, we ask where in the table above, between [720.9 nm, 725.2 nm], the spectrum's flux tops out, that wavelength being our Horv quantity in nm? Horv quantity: 724.103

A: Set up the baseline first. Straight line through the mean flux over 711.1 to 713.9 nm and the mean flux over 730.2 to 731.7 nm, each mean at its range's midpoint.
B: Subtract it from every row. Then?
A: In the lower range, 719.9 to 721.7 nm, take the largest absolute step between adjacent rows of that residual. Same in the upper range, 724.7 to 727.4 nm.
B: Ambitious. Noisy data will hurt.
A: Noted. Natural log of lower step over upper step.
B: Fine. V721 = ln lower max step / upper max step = -0.4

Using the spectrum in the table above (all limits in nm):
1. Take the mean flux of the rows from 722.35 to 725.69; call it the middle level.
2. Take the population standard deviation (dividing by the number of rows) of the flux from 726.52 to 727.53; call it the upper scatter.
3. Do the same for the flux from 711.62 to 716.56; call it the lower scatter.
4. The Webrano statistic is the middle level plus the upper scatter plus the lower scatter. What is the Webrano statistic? 34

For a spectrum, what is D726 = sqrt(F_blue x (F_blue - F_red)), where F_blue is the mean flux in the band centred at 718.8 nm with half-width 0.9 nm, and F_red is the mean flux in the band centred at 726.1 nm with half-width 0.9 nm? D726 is 8.7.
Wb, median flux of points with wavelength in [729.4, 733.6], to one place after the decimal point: 30.3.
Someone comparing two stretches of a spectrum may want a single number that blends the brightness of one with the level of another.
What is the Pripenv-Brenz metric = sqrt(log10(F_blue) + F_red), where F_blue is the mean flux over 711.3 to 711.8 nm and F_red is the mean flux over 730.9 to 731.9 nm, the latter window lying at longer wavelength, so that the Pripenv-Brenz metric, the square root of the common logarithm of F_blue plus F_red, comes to 5.42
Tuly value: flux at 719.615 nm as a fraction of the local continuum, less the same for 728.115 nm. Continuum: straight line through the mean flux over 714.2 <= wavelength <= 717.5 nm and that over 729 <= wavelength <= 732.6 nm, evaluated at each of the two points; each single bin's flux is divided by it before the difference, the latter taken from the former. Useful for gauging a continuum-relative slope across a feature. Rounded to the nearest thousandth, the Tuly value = -0.065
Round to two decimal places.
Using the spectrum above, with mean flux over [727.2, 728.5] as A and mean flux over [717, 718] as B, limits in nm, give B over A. 0.90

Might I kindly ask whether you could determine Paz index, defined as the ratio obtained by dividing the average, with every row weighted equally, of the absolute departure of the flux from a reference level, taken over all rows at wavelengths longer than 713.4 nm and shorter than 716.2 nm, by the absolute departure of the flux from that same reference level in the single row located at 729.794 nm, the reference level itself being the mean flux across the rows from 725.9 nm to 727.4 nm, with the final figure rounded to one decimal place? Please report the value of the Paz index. 1.7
